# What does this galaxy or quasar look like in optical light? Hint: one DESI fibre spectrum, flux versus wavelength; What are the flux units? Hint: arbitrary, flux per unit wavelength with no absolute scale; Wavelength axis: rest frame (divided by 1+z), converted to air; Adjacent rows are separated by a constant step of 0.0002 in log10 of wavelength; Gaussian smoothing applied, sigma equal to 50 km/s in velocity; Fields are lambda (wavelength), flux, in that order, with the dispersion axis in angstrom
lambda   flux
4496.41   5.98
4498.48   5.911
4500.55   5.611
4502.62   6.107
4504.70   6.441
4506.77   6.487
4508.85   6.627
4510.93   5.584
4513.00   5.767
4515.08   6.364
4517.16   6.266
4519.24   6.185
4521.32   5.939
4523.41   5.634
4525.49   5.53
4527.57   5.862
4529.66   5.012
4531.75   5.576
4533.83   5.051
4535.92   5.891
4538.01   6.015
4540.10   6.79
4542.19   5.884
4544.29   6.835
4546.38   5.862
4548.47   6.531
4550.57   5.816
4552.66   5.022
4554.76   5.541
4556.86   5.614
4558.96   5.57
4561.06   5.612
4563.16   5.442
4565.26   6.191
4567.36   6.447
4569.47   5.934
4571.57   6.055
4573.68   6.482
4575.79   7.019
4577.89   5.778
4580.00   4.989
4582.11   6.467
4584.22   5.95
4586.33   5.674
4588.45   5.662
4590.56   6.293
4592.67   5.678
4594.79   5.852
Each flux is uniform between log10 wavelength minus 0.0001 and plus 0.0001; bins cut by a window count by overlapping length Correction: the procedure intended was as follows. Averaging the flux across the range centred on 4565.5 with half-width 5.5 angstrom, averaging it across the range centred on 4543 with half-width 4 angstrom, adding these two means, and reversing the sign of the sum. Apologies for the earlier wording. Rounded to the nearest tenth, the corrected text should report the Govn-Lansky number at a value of -12.3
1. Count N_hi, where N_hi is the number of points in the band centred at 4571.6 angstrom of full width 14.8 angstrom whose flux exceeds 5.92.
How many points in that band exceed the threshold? 6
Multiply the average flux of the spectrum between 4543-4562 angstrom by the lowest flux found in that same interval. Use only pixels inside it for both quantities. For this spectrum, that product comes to 29.2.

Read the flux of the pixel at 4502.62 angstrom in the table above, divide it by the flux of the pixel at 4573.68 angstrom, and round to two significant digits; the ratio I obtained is 0.94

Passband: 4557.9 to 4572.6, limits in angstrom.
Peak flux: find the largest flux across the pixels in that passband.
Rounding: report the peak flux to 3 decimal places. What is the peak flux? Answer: 6.447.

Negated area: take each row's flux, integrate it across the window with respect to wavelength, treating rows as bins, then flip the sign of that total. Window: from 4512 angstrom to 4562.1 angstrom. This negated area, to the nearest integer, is -293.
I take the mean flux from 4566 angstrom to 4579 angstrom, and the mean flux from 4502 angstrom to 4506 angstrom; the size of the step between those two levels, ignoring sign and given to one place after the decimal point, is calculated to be 0.0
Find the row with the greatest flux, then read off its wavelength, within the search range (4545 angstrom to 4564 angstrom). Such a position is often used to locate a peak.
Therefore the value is 4548.47 angstrom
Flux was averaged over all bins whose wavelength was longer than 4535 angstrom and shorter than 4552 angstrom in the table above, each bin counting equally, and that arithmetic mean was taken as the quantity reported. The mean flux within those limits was 6.2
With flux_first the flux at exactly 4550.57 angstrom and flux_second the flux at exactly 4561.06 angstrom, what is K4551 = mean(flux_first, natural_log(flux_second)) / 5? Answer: 0.75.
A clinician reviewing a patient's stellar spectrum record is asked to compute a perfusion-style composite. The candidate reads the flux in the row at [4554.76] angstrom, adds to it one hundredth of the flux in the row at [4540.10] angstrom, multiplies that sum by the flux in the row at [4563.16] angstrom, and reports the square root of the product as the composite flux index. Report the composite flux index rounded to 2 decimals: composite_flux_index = 5.52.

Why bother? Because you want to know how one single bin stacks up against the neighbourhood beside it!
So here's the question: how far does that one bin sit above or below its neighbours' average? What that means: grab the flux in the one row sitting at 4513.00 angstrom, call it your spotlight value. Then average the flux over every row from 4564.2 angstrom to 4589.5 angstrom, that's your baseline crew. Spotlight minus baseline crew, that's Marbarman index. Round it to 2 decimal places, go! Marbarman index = -0.29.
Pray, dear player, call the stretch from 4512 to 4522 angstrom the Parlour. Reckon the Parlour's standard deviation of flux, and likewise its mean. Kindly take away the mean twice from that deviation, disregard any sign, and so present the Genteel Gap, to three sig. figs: 12.0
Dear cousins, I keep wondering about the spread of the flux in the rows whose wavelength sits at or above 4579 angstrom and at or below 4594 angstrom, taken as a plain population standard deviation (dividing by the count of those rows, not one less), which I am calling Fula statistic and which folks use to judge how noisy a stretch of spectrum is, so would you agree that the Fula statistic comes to 0.45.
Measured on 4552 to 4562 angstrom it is 0.23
